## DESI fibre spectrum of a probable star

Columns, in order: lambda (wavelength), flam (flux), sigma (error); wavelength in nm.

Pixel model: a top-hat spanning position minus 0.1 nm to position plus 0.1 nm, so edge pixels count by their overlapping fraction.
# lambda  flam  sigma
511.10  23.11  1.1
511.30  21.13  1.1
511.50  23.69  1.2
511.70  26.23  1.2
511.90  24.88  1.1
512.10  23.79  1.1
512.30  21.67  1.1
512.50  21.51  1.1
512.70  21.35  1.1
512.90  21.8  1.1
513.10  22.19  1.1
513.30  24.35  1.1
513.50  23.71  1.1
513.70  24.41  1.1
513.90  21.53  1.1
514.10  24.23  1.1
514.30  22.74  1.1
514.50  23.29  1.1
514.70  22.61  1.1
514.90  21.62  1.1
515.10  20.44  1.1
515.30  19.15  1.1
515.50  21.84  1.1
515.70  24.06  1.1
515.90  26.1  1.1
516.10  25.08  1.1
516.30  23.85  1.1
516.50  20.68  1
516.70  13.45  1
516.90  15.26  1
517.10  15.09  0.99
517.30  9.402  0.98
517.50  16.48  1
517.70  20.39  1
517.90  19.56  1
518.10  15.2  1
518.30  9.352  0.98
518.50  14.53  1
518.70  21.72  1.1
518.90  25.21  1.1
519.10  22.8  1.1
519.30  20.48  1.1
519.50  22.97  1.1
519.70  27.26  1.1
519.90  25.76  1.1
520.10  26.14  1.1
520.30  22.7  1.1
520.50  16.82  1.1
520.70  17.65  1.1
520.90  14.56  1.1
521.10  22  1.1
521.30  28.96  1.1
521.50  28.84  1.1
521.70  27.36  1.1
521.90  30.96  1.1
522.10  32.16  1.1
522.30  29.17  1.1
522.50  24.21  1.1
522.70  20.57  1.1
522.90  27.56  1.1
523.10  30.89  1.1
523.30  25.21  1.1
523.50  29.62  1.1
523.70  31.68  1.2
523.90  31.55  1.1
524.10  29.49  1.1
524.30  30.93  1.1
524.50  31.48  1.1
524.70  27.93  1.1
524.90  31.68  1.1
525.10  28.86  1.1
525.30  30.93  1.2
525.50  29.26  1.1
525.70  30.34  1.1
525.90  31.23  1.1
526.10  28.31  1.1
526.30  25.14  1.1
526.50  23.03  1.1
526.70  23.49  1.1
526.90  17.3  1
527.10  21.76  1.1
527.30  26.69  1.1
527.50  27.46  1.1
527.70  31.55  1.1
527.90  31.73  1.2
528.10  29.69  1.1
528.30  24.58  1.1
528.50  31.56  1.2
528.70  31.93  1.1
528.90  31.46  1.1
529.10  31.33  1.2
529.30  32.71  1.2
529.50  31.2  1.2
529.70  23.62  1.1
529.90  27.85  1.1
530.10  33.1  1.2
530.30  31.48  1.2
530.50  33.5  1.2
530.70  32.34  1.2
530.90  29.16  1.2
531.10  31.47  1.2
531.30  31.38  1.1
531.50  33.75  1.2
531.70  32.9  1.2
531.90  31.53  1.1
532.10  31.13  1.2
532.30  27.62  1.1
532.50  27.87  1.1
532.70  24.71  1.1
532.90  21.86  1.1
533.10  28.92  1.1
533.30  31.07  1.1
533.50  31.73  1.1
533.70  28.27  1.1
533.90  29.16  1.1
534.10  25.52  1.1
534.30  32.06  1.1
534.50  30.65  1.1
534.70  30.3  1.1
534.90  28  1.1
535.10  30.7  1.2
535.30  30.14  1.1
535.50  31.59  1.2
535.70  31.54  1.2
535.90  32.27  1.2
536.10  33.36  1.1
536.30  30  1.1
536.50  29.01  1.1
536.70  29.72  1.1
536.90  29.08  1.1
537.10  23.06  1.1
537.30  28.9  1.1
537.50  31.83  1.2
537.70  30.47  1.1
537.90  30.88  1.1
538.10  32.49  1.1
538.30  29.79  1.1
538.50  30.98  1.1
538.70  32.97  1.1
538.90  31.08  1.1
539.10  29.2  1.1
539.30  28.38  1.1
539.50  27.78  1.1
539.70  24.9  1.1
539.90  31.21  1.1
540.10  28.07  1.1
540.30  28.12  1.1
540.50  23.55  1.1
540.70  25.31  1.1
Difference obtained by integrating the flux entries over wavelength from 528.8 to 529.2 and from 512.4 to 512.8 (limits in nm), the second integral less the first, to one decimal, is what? -4.0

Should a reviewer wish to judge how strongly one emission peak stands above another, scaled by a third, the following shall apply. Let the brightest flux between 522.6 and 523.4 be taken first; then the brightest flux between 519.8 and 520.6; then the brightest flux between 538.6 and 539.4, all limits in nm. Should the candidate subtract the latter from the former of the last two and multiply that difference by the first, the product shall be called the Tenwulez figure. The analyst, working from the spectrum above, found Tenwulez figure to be -211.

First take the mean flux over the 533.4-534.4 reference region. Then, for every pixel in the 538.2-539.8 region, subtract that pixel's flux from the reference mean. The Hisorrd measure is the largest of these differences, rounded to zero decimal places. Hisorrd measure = 4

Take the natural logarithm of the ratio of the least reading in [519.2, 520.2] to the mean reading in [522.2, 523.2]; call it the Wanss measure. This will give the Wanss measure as -0.26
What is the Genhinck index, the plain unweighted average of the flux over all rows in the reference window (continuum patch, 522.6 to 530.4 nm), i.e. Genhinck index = 29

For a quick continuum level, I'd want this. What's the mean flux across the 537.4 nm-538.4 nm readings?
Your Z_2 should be 31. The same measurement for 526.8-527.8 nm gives 25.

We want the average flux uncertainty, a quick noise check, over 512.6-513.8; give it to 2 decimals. 1.10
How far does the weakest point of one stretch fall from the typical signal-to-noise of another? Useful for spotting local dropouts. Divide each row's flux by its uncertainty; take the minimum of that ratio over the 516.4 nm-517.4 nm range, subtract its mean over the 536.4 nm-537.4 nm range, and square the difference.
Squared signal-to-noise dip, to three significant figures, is 250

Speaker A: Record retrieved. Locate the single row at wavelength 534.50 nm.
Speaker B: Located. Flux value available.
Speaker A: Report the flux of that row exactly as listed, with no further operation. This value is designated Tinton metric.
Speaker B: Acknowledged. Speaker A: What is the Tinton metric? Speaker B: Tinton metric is 30.65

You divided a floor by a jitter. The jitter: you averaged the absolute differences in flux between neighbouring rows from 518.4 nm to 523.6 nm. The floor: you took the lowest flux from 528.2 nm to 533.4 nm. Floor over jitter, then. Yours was 6.06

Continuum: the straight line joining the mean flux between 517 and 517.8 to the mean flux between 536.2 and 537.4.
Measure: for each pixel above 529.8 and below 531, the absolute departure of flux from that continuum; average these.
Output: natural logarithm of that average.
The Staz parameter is 1.98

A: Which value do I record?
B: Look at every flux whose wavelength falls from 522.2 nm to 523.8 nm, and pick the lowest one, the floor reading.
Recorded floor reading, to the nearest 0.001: 20.570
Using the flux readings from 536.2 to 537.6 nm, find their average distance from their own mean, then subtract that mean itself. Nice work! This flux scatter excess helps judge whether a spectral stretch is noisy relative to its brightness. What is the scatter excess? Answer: -27.2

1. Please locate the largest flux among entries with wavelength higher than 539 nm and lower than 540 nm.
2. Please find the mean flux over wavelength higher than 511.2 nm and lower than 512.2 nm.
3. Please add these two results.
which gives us 55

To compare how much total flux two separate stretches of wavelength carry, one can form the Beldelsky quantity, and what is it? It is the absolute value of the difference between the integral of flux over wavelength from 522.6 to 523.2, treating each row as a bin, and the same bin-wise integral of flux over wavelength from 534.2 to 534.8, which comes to 2.8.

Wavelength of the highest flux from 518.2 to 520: 519.70 nm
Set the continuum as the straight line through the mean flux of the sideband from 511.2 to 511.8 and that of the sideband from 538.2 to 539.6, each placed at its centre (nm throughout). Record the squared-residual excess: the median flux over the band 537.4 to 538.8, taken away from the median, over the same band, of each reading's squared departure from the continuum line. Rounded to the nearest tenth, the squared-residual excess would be -29.8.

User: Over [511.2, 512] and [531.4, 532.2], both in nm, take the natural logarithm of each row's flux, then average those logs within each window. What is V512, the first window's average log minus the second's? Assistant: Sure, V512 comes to -0.30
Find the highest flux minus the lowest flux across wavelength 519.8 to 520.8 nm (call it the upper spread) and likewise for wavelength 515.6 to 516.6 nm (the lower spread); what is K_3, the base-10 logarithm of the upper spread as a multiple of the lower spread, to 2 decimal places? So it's 0.24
